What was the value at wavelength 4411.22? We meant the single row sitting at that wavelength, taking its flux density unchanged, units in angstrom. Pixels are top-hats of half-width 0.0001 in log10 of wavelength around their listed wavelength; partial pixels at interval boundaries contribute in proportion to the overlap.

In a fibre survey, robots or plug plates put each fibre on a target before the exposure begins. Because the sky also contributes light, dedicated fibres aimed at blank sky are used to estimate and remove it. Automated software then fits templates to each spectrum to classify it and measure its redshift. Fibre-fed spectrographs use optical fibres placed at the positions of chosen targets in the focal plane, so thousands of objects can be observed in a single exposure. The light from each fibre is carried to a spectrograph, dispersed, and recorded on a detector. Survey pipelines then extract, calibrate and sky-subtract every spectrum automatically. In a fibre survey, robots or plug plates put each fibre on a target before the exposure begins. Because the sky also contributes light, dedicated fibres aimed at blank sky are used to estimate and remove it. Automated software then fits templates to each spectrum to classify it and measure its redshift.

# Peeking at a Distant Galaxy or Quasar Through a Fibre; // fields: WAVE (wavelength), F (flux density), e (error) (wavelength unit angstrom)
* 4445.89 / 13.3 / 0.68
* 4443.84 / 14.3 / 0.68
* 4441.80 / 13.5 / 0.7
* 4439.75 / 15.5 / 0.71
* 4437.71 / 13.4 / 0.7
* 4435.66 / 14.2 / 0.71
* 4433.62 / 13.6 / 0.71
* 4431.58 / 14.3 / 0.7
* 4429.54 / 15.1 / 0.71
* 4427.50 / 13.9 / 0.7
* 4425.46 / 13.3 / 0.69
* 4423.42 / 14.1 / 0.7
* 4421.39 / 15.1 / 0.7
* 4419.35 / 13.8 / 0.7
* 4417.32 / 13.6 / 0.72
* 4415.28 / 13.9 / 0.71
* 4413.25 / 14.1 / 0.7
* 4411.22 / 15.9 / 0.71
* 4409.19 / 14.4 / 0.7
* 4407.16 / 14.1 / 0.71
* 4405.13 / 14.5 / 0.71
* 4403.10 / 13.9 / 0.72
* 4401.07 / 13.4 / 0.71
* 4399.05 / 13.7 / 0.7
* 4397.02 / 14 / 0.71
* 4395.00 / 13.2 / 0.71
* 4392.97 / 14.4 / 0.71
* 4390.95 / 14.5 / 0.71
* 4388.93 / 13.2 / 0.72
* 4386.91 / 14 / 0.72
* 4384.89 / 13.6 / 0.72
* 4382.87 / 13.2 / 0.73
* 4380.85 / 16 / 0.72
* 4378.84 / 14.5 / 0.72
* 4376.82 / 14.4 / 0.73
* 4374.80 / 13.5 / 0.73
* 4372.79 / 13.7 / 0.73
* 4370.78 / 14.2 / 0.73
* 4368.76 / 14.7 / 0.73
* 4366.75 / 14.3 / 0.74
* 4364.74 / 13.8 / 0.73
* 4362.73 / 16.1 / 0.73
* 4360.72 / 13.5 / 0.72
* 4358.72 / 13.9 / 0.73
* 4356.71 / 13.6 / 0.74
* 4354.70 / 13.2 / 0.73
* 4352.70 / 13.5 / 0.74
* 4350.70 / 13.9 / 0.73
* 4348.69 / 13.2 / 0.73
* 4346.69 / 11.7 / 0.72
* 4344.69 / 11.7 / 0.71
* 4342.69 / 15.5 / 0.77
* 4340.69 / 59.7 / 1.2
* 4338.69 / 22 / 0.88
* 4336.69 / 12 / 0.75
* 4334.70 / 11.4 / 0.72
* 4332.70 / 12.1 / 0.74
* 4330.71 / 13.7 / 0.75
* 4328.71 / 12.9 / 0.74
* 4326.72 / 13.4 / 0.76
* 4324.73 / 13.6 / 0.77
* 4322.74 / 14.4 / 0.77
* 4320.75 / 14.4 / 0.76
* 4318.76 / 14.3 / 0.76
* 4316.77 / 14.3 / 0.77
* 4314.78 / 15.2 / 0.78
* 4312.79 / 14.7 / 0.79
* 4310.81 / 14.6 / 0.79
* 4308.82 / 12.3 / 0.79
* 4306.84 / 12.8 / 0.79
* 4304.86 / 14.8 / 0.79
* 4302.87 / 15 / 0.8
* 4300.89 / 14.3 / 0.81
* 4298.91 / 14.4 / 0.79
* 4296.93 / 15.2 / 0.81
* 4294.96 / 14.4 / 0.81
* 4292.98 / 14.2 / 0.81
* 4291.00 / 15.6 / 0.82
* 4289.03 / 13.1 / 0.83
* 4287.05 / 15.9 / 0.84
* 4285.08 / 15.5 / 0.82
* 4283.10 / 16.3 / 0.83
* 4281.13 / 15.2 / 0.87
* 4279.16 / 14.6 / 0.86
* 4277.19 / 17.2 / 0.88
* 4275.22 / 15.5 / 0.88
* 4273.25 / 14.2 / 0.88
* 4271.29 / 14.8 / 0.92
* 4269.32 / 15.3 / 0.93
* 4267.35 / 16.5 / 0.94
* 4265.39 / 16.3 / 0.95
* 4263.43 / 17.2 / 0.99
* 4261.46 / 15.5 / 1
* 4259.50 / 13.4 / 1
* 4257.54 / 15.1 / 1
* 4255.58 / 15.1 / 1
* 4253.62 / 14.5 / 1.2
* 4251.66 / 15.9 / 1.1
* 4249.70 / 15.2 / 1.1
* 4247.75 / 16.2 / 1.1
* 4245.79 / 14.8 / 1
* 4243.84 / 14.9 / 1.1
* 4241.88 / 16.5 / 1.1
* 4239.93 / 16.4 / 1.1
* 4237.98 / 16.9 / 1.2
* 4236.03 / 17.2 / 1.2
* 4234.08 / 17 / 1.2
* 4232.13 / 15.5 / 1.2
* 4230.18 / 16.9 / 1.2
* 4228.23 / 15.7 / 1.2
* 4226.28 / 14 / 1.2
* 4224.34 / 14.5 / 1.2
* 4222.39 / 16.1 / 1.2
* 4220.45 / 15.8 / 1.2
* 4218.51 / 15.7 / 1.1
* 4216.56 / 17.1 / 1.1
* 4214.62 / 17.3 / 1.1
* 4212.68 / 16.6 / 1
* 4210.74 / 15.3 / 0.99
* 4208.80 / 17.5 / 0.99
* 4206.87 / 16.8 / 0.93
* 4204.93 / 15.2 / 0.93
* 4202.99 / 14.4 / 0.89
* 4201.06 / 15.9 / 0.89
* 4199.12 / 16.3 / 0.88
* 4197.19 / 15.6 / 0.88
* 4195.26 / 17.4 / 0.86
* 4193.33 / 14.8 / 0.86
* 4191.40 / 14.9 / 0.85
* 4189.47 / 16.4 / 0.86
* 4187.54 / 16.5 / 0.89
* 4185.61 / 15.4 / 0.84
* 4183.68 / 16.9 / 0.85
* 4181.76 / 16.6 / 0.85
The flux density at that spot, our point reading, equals 15.9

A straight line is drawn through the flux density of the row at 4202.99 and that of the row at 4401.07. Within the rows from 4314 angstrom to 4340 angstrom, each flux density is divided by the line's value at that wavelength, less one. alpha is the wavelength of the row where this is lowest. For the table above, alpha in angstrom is 4334.70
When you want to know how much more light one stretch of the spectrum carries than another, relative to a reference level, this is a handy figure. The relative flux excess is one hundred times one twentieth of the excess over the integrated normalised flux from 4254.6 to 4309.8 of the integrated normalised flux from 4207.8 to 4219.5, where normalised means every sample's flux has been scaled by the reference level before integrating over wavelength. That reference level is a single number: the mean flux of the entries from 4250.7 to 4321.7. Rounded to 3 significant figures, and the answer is -212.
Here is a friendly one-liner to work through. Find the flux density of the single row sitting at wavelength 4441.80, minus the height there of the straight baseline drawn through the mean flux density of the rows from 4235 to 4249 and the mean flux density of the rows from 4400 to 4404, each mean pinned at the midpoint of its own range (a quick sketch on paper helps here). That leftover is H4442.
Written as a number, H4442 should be 0.46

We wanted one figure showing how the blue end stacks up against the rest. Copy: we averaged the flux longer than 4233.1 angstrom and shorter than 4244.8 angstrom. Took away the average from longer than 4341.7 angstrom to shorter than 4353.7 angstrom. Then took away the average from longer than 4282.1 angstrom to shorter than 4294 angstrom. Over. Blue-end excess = -11.9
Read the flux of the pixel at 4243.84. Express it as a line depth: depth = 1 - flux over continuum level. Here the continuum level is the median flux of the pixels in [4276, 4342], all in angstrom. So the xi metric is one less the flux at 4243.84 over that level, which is -0.03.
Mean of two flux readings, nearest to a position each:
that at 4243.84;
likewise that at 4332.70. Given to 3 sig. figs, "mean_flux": 13.5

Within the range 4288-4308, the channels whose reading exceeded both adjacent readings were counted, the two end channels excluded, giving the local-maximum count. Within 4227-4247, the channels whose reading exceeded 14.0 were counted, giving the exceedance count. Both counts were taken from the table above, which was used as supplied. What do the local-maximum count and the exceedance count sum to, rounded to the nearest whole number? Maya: 13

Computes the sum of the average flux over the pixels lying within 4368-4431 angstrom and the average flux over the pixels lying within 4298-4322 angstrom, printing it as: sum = 28.4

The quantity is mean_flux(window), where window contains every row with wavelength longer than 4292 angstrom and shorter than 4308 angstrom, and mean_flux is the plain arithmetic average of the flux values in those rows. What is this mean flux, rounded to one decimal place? 14.4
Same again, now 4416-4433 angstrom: 14.1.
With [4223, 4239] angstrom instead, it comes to 16.0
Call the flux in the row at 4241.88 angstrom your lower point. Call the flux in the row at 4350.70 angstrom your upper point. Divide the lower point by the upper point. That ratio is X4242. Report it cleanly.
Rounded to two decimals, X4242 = 1.19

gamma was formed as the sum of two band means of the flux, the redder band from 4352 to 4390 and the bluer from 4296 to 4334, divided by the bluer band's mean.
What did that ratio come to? 2.00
